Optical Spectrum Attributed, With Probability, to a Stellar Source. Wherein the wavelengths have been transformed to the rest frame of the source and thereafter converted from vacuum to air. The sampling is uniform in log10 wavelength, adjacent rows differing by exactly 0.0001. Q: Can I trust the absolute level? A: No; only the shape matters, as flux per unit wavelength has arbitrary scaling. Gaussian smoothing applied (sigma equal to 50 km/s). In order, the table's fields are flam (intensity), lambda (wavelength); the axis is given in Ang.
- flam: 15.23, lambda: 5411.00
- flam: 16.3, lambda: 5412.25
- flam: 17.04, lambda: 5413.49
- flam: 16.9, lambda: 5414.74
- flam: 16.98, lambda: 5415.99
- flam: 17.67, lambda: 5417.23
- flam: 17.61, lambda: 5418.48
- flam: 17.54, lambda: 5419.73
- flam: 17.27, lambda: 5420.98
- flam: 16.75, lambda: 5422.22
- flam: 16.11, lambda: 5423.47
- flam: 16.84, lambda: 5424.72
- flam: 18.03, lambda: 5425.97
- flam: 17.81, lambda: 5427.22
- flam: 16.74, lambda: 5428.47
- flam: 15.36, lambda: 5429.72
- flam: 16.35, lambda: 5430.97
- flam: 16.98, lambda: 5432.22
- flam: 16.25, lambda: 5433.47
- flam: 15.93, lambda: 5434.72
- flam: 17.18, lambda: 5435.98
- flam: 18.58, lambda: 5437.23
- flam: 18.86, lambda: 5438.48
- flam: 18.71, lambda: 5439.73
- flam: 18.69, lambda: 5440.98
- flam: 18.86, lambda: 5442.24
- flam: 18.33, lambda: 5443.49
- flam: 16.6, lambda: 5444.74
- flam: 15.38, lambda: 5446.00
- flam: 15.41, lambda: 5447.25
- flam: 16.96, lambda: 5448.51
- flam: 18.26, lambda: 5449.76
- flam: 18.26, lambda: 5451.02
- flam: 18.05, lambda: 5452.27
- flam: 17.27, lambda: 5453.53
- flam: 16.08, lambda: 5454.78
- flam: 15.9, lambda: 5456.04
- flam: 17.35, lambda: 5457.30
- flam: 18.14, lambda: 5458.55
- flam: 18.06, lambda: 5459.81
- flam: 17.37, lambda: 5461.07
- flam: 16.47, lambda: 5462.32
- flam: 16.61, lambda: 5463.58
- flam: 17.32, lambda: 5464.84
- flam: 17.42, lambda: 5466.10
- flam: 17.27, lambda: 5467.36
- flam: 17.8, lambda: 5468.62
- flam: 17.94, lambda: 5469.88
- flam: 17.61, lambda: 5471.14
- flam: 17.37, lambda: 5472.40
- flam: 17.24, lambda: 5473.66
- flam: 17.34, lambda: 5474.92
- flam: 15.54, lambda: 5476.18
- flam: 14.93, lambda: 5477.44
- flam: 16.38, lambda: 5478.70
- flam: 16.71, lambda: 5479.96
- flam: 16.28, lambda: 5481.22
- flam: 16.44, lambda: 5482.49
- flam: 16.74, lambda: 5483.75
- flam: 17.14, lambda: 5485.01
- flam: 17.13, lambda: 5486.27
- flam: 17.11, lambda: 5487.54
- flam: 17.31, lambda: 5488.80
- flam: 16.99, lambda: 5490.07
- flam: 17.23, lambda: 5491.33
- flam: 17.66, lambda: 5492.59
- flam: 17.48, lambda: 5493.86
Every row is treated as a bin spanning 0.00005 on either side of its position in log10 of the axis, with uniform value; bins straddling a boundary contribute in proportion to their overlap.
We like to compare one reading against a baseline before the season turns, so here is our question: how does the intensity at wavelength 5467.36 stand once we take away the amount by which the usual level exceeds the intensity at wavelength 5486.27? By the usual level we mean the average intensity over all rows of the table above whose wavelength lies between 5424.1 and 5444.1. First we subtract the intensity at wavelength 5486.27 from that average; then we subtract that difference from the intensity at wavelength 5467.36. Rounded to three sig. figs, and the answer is 16.9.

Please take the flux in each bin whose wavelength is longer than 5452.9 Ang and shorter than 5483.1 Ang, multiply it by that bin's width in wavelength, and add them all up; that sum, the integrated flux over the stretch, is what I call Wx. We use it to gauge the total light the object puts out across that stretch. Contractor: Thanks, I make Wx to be 512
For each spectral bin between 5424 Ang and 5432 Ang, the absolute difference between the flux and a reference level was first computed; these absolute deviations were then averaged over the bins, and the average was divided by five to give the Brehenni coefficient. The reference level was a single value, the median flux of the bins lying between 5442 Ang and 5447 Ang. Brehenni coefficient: 0.18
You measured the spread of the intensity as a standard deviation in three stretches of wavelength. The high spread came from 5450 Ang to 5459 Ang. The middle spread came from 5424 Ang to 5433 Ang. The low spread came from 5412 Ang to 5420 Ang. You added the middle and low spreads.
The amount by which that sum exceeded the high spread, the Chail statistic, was 0.4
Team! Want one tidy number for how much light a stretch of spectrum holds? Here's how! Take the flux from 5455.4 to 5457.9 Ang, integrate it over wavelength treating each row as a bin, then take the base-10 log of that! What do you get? 1.62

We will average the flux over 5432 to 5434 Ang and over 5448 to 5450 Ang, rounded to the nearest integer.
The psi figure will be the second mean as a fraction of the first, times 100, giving 106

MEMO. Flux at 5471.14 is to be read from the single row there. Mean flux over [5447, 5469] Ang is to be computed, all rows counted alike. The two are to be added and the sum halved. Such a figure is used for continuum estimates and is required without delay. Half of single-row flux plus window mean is 17.4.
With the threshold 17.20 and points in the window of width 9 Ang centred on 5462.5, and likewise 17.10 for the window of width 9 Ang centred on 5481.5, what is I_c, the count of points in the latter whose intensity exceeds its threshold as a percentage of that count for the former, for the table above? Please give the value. 20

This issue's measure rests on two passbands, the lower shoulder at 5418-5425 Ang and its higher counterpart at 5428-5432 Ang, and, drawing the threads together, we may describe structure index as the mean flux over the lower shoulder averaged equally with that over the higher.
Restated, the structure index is 16.6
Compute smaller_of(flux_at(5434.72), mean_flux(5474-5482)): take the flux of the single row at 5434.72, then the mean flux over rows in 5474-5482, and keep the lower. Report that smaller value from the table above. 15.9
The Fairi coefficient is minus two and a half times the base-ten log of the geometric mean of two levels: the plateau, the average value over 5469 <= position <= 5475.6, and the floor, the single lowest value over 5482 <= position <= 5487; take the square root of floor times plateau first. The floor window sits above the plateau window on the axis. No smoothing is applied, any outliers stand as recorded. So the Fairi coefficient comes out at -3.07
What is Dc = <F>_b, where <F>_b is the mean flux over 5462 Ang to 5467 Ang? 17.0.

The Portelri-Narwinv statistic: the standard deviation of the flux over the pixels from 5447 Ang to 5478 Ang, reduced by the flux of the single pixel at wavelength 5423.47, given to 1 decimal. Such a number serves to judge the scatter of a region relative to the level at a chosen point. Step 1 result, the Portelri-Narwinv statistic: -15.2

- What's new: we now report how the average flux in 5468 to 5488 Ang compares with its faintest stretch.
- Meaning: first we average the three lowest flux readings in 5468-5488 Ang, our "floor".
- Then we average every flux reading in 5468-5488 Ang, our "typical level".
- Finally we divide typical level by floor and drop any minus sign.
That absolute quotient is 1.082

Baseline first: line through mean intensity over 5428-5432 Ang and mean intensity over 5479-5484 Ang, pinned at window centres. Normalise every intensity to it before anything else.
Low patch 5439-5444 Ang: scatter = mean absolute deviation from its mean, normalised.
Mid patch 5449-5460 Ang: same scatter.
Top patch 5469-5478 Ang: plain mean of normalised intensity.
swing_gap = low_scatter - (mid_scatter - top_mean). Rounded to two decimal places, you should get 0.99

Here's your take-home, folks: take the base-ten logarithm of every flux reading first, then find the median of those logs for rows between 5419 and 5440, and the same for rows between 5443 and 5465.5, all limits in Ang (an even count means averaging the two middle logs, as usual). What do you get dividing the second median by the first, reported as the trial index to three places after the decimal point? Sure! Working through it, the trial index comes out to 1.006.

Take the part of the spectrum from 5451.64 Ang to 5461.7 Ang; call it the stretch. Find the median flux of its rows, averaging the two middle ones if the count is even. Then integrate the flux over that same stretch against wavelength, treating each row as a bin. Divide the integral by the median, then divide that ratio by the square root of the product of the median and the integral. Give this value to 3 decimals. 0.182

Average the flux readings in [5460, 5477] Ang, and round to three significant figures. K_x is 17.2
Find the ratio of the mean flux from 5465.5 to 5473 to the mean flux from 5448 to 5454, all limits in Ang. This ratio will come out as 0.99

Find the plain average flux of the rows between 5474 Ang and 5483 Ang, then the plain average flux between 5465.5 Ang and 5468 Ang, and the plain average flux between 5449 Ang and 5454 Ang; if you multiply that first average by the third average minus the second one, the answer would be 10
